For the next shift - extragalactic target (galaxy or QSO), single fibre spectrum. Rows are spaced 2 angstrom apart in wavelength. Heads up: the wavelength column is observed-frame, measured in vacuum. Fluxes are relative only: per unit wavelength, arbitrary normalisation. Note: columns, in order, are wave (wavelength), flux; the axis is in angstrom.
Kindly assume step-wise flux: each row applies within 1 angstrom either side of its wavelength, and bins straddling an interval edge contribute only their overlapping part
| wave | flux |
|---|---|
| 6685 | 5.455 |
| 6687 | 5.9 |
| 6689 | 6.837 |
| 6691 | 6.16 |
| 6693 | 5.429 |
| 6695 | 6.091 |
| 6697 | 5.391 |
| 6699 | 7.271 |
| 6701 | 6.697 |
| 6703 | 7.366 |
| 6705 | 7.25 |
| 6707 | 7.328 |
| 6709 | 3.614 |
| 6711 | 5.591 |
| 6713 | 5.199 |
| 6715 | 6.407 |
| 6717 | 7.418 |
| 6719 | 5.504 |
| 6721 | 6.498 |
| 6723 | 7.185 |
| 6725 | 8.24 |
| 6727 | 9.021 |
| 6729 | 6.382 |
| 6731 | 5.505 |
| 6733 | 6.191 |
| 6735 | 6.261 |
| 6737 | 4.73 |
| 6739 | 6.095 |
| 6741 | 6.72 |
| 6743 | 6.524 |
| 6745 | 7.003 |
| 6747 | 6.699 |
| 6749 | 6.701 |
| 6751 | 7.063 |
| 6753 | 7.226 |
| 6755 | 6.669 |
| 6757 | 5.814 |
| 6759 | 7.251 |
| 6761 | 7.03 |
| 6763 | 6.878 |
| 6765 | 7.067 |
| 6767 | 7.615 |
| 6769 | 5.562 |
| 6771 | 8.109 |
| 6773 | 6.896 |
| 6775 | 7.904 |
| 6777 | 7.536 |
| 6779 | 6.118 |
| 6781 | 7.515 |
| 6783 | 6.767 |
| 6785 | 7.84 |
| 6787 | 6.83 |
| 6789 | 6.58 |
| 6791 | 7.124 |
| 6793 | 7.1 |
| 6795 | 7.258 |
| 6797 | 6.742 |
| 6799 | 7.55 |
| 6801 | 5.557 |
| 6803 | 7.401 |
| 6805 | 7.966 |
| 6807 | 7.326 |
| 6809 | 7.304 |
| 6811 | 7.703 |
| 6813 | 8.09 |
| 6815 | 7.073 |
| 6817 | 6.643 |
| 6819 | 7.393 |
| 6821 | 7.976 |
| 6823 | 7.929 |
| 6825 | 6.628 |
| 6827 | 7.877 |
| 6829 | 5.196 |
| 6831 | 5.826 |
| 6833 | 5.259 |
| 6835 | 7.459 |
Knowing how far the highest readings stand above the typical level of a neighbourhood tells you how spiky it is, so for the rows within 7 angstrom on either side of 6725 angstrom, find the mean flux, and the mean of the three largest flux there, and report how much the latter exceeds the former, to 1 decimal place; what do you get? 1.2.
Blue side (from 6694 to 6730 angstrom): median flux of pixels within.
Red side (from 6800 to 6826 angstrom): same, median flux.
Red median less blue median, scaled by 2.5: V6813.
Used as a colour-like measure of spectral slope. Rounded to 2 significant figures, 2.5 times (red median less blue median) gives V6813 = 2.0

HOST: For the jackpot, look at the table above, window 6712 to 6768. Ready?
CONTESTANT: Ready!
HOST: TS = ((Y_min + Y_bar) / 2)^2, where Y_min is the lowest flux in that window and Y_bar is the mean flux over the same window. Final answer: 33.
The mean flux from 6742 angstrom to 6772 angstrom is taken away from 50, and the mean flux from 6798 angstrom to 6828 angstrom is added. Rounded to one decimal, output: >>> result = 50.5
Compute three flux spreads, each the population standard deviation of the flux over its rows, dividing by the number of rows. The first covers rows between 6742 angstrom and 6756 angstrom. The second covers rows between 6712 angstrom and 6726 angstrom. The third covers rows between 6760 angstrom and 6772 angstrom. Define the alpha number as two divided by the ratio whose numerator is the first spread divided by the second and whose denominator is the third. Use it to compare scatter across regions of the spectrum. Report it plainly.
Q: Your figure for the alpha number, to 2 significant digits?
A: 6.6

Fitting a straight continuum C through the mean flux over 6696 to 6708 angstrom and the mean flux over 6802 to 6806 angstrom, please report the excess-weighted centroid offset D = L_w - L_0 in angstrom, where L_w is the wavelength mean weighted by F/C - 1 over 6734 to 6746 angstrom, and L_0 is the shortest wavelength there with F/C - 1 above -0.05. -6.6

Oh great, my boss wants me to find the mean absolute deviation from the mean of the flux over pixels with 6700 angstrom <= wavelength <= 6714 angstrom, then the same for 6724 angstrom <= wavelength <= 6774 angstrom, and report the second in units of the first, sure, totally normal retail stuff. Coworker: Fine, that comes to 0.56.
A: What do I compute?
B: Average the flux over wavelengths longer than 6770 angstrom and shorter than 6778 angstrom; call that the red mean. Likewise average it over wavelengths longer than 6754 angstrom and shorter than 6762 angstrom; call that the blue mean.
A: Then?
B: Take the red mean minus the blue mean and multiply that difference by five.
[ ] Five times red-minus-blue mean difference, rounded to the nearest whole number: 5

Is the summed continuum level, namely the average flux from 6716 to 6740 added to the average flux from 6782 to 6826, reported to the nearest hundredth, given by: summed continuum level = 13.80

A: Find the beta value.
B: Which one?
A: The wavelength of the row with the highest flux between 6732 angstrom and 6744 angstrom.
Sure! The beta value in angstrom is 6741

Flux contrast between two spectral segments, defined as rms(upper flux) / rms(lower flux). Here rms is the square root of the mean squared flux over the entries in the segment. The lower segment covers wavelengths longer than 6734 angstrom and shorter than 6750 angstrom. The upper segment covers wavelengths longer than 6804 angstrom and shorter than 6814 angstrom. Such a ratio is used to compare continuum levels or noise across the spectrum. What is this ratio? 1.21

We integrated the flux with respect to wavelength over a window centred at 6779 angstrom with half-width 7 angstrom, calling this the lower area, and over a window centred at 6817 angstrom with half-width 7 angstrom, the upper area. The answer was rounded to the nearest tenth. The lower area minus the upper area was -4.5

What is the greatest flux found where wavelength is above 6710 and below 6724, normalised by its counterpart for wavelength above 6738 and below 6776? 0.91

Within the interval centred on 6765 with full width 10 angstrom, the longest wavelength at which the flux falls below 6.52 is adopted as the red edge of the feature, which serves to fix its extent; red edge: 6769 angstrom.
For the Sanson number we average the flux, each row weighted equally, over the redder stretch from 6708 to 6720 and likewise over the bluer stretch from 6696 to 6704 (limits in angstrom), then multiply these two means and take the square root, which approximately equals 6.1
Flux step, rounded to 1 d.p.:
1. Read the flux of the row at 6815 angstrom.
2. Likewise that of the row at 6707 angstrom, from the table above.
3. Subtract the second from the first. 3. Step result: -0.3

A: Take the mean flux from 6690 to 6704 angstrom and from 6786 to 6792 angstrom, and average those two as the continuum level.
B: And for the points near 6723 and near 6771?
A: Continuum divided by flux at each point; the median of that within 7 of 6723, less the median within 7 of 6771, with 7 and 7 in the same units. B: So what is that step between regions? 0.043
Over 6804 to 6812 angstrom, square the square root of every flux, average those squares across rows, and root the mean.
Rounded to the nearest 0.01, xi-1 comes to 2.75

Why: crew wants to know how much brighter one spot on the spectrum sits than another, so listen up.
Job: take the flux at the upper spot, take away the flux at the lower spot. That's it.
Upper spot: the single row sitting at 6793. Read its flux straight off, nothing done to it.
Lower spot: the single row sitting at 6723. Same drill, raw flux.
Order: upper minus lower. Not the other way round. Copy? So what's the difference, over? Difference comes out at -0.1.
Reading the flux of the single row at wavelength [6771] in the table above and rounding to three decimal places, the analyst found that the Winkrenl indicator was 8.109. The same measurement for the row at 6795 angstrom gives 7.258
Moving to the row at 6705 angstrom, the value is 7.250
